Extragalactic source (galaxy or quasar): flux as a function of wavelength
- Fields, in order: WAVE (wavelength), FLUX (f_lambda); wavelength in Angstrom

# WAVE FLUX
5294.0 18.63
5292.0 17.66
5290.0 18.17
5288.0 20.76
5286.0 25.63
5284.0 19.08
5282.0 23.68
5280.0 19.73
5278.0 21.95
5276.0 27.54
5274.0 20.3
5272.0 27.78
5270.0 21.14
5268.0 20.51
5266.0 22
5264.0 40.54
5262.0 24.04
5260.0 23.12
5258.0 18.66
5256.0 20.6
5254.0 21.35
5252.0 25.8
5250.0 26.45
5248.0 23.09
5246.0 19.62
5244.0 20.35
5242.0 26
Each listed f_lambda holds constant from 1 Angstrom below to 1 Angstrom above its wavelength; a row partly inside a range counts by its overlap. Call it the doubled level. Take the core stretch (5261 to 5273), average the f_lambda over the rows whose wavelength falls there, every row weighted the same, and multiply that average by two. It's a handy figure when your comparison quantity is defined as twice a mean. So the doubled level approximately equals 52.0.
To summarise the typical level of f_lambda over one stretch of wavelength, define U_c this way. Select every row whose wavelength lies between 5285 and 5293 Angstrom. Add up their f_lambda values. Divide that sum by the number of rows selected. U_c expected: 20.6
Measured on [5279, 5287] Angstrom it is 22.0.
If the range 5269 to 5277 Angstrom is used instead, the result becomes 24.2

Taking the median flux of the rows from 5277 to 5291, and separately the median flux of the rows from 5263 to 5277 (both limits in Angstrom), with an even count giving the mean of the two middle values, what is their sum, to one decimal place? 42.8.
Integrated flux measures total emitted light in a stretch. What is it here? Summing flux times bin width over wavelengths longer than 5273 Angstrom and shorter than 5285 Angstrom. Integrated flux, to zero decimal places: 265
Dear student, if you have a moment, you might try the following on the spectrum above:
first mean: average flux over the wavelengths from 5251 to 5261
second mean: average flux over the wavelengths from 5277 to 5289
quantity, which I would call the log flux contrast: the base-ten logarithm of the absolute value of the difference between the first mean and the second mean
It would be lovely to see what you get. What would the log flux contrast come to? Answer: -1.0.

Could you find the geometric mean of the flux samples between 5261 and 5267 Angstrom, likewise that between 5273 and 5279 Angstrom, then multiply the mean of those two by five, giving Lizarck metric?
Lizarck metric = 127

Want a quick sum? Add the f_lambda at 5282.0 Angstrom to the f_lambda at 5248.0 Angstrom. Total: 47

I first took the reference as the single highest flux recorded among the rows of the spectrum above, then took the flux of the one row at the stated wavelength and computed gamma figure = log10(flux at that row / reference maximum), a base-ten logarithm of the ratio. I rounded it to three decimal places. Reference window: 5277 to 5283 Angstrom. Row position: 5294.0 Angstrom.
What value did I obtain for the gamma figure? -0.104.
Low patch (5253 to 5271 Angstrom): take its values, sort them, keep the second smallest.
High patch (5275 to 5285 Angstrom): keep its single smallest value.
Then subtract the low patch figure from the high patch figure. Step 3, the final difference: -1.4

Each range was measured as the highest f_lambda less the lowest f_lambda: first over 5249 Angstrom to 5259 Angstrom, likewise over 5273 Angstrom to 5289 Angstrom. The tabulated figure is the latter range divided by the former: 1.09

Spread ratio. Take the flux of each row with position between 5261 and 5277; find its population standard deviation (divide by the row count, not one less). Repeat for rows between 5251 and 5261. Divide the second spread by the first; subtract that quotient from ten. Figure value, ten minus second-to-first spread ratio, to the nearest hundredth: 9.62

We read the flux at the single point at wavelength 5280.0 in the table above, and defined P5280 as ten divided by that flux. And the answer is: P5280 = 0.507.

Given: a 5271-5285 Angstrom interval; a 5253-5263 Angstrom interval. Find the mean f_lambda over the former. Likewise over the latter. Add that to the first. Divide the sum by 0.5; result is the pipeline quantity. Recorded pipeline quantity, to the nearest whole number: 89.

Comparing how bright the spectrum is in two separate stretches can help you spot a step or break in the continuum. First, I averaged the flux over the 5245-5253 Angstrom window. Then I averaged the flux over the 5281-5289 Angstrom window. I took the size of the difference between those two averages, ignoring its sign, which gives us 1.5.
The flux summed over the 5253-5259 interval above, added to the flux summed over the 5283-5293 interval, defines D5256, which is 162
